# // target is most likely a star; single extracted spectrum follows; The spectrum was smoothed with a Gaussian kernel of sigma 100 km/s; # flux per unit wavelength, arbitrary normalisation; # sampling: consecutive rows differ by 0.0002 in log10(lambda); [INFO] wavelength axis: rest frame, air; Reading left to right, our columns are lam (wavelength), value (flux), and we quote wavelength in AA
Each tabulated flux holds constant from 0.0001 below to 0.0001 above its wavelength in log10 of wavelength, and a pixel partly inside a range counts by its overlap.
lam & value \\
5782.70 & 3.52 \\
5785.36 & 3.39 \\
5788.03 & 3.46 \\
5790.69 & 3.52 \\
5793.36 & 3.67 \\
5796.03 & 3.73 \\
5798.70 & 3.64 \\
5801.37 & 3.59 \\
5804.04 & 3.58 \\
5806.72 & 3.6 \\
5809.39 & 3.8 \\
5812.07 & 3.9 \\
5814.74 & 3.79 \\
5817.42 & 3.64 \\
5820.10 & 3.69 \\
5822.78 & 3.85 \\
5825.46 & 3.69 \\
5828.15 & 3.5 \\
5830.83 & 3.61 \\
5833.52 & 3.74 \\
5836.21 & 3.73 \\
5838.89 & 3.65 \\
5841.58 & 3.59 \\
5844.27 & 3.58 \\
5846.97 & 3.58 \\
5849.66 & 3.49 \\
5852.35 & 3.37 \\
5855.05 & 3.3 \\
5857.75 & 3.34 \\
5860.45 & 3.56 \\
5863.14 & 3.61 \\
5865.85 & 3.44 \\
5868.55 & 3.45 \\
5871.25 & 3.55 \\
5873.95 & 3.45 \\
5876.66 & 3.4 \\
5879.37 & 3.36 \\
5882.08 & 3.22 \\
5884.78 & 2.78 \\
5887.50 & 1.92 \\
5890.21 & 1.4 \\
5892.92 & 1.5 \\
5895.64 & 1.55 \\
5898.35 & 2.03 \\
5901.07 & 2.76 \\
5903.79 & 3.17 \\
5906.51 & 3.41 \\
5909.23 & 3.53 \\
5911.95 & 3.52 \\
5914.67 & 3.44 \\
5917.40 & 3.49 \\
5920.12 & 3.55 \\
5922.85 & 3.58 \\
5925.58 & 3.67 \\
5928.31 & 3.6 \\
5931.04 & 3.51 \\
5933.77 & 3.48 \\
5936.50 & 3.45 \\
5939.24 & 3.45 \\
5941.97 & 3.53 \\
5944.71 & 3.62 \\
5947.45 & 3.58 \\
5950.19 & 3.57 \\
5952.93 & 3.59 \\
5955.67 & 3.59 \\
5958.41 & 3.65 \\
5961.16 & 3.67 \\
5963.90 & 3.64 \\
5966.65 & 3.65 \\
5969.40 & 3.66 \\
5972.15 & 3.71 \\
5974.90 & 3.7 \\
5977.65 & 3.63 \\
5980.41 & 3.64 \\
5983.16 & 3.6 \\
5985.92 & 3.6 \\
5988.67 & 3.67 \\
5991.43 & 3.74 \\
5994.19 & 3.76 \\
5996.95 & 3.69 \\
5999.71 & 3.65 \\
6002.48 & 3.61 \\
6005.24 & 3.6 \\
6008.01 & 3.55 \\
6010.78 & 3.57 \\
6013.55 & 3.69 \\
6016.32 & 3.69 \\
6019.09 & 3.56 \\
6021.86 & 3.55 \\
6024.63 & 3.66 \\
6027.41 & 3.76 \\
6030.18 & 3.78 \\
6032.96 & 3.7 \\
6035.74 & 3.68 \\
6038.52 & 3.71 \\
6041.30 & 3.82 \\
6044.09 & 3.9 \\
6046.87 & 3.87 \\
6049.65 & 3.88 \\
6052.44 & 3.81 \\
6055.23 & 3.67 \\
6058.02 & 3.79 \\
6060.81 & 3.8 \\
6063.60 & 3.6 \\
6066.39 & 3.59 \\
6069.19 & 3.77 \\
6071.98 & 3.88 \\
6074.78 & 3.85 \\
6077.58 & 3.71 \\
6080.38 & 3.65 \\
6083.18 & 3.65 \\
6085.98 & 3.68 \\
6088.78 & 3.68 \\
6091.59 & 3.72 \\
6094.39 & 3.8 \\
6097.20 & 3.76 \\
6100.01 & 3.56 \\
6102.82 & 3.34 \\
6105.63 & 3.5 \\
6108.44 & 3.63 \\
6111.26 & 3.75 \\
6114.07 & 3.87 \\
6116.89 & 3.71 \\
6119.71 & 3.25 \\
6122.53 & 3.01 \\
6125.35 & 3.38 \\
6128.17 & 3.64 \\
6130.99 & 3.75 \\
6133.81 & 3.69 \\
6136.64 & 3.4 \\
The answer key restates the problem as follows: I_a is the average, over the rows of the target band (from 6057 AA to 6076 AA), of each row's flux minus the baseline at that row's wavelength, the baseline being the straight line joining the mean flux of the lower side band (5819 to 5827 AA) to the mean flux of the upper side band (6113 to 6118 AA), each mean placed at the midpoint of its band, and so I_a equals -0.03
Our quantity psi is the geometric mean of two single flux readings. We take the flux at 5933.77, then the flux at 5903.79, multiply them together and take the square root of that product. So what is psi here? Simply 3.32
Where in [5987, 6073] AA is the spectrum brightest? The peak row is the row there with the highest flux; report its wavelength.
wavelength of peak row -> 6044.09 AA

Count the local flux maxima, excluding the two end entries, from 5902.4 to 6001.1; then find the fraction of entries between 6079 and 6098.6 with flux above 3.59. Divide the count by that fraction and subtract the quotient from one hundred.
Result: 93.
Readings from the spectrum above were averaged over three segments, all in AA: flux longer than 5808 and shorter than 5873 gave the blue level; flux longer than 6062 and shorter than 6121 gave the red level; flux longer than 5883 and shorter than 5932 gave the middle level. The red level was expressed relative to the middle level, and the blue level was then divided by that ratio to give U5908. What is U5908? 2.9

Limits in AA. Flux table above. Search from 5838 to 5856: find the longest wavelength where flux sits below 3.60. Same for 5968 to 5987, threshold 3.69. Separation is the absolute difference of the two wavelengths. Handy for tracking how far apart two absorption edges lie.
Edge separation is 130.9 AA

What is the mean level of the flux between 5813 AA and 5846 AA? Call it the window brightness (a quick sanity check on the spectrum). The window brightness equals 3.67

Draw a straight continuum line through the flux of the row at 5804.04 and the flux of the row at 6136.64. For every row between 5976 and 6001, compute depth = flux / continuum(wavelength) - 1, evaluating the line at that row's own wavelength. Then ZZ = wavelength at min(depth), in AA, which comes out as 5983.16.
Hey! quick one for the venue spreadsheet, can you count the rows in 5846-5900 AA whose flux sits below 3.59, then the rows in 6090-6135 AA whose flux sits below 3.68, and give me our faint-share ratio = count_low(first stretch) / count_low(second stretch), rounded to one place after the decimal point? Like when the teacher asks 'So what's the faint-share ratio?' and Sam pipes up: 2.4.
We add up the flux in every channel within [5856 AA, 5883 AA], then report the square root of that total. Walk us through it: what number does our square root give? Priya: 5.86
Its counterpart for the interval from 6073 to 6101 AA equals 6.09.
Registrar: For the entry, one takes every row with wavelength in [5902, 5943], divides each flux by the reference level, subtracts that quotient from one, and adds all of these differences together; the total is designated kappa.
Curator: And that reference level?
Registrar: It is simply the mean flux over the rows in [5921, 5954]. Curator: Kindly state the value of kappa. 0.3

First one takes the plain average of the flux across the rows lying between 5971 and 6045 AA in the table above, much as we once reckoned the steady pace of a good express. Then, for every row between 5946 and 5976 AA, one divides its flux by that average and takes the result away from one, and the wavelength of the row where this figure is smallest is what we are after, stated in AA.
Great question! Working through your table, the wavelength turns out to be 5972.15 AA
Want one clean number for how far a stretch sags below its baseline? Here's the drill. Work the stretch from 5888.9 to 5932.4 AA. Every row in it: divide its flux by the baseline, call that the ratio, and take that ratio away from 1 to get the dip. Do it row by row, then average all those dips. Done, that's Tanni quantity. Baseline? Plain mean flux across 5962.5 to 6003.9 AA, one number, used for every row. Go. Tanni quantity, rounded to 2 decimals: 0.19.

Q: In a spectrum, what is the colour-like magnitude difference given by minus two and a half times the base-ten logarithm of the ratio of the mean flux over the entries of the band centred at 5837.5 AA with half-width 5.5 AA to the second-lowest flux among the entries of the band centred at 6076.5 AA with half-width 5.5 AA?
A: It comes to 0.010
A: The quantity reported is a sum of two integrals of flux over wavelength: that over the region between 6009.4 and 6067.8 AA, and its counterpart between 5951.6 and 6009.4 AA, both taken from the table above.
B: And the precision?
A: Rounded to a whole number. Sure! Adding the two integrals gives 428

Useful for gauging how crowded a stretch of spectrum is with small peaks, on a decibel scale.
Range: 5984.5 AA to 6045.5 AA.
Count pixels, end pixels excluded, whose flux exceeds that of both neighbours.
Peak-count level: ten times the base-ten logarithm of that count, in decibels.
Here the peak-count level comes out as 3.0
